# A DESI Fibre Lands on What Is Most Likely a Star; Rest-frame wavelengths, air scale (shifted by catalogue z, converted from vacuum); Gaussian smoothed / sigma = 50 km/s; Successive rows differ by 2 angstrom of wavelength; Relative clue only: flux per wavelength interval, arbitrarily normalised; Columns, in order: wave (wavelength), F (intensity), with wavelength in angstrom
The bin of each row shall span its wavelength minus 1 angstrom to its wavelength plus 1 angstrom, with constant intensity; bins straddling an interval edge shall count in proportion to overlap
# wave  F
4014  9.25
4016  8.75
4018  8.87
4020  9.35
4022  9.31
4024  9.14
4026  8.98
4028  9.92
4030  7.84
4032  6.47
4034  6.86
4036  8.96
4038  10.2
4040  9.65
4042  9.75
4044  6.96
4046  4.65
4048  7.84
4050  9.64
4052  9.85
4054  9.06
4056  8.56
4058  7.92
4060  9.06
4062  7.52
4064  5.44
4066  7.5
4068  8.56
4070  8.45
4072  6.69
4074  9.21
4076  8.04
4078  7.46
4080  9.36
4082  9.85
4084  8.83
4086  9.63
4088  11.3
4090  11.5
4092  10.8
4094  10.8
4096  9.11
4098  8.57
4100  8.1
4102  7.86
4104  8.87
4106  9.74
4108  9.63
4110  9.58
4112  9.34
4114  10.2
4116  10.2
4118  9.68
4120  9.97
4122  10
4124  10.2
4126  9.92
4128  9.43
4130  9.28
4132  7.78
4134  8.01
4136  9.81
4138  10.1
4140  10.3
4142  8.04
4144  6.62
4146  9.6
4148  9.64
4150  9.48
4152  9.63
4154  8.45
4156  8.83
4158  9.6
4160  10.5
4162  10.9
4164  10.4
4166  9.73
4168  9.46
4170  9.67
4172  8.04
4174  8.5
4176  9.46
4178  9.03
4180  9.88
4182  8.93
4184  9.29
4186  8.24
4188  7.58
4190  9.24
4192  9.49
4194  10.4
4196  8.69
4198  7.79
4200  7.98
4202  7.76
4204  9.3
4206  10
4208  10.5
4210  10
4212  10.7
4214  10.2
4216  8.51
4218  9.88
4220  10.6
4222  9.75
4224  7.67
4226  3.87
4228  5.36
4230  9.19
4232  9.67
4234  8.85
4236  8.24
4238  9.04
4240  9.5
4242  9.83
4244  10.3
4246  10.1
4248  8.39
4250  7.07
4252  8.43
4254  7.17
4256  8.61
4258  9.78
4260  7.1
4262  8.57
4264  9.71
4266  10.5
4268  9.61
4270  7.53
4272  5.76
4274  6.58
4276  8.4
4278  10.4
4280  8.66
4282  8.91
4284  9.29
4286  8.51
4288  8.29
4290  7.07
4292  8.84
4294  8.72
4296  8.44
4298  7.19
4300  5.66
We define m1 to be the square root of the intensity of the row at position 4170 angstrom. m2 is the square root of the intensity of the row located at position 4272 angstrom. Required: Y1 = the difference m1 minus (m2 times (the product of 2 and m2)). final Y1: -8.4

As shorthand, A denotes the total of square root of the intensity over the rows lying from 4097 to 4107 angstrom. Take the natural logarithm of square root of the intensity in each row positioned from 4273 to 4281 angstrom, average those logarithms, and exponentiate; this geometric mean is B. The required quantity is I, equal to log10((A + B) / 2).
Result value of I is 0.94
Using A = 14.7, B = 2.90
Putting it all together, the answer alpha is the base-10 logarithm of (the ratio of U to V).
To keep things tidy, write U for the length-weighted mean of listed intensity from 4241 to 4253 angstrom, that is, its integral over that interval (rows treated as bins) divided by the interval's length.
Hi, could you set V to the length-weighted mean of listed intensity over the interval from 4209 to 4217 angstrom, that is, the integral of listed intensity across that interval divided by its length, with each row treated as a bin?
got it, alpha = -0.04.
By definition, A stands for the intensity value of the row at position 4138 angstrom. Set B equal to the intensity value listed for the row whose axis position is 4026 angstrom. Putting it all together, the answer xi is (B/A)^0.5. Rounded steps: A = 10.1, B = 8.98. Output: 0.94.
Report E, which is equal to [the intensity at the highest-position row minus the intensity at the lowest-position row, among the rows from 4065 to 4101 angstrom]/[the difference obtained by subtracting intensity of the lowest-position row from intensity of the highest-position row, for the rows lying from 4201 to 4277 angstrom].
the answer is 0.9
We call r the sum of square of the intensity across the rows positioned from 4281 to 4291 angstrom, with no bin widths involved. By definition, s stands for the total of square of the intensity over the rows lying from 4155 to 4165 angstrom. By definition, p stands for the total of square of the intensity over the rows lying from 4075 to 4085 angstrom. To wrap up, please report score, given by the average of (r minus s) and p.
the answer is 116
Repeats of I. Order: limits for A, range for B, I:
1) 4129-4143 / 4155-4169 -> 1.08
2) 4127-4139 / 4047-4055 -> 1.02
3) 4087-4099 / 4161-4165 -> 1.05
